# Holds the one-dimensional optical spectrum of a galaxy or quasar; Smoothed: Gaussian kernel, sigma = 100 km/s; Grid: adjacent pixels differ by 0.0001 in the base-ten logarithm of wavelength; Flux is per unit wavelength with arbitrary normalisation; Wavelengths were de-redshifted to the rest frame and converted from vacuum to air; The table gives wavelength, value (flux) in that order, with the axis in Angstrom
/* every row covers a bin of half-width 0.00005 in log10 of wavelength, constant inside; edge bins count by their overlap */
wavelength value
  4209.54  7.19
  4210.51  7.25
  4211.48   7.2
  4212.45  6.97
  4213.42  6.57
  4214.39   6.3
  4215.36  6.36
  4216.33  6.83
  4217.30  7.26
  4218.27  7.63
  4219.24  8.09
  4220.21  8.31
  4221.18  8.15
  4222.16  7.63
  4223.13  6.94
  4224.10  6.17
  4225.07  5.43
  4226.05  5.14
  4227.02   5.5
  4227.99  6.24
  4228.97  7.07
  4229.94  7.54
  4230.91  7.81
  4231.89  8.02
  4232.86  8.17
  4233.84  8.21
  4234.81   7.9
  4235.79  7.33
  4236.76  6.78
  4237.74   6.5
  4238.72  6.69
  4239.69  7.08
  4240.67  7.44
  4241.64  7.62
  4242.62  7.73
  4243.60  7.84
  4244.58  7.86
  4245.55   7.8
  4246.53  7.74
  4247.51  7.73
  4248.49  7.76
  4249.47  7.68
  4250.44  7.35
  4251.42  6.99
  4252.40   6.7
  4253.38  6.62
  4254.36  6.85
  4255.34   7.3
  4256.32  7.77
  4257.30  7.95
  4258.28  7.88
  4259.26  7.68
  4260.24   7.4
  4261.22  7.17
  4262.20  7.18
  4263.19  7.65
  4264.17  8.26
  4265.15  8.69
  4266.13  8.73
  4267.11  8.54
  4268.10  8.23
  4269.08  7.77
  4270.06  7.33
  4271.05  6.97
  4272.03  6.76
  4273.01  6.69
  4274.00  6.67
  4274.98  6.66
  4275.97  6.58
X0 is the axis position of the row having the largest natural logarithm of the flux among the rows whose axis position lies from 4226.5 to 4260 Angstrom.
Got 4233.84 Angstrom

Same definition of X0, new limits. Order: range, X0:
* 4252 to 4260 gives 4257.30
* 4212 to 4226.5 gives 4220.21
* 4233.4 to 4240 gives 4233.84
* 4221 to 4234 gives 4233.84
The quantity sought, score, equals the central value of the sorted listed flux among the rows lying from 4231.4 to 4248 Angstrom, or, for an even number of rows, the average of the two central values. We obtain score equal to 7.73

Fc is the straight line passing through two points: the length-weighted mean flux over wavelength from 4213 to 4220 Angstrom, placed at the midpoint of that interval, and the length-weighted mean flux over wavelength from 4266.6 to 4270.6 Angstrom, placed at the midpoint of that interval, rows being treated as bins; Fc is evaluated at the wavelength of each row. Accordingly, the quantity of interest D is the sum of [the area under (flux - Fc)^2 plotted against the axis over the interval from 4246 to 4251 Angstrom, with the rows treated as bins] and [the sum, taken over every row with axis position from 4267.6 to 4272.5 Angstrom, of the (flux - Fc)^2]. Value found 3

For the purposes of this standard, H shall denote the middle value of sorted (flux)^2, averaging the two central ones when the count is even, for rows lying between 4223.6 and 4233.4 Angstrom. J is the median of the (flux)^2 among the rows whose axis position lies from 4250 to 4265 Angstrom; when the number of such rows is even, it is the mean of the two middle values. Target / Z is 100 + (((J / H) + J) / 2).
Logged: 127.6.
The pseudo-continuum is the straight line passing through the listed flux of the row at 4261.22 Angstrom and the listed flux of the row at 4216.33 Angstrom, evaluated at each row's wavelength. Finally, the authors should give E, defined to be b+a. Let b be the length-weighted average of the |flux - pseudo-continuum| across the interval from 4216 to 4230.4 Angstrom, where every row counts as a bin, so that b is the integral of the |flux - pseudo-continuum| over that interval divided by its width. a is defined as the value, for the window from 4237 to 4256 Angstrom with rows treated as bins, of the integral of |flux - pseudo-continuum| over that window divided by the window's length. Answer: 1.35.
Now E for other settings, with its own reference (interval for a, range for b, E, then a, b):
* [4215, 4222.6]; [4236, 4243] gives 1.20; 0.806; 0.39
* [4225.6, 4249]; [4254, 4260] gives 1.25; 0.727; 0.52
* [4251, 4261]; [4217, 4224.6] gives 1.28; 0.429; 0.85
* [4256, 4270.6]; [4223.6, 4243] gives 1.46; 0.697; 0.76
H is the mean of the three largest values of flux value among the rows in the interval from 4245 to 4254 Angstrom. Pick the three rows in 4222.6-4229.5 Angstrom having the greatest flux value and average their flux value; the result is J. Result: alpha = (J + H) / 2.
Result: 7.3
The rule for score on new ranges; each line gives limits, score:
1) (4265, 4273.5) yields 7.77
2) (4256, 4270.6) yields 7.77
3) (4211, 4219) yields 6.90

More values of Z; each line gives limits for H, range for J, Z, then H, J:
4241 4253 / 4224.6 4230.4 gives 117.6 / 59.8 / 34.6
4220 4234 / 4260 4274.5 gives 127.9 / 56.9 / 54.8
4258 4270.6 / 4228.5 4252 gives 130.2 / 60.4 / 59.4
